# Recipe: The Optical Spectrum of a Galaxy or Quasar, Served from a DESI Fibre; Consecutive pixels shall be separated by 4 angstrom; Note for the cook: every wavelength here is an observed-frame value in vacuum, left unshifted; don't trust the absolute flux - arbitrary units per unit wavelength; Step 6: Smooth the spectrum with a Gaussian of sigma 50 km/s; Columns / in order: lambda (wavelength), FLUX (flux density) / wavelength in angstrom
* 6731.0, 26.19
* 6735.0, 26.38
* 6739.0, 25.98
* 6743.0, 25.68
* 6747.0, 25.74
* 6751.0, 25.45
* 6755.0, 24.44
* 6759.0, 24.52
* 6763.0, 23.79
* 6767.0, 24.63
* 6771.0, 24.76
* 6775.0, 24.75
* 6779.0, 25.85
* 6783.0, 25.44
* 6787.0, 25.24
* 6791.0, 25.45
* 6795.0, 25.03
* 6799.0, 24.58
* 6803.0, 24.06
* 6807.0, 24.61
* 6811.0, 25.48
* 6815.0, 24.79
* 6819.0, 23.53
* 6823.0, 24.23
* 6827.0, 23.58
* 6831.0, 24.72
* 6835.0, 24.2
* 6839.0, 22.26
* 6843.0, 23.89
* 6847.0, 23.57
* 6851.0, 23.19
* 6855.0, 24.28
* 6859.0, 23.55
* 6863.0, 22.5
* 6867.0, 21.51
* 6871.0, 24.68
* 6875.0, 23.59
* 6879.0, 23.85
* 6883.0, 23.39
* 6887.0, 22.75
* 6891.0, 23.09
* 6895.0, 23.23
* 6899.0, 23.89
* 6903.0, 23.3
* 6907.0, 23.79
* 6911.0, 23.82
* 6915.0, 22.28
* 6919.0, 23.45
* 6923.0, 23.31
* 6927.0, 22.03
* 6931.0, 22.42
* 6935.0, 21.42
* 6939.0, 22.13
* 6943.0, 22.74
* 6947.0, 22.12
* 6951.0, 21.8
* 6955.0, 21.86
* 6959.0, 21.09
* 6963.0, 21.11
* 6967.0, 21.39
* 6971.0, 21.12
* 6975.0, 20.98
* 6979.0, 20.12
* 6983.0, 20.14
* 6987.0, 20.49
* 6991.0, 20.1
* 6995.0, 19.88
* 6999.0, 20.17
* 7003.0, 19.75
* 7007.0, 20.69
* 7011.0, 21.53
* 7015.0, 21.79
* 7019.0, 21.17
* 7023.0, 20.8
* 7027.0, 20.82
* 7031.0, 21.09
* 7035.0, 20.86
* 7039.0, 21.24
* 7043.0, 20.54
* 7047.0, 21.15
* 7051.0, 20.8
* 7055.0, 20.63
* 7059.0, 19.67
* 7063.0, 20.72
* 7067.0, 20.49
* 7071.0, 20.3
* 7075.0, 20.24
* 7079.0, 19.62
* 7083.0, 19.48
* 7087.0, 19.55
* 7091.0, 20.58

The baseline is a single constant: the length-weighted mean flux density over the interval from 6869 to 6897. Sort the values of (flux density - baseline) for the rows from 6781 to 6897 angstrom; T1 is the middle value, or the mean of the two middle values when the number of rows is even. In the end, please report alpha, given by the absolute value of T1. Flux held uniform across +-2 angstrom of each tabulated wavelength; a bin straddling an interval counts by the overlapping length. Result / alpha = 0.4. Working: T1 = 0.4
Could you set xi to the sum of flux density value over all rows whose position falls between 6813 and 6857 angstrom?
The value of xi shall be 262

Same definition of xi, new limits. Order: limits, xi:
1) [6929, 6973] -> 239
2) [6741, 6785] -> 275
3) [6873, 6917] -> 257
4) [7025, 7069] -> 228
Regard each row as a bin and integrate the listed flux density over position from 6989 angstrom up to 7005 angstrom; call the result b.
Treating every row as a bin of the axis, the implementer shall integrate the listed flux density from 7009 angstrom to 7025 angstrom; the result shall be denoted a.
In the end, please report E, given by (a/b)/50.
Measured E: 0.021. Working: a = 341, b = 320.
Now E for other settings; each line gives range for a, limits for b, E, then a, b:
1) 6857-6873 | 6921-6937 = 0.021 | 369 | 357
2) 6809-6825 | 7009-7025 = 0.023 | 392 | 341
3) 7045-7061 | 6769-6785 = 0.016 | 329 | 403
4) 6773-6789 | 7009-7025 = 0.024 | 405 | 341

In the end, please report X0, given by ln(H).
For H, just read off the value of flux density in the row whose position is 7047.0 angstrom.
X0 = 3.05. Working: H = 21.15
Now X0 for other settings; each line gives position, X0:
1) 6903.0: 3.15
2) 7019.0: 3.05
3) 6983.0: 3.00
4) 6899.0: 3.17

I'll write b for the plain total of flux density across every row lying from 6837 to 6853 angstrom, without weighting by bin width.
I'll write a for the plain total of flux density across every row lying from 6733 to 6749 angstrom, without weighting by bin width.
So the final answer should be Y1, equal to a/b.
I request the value 1.12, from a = 104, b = 93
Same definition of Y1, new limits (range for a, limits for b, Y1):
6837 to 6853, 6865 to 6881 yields 0.99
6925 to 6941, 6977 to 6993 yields 1.09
